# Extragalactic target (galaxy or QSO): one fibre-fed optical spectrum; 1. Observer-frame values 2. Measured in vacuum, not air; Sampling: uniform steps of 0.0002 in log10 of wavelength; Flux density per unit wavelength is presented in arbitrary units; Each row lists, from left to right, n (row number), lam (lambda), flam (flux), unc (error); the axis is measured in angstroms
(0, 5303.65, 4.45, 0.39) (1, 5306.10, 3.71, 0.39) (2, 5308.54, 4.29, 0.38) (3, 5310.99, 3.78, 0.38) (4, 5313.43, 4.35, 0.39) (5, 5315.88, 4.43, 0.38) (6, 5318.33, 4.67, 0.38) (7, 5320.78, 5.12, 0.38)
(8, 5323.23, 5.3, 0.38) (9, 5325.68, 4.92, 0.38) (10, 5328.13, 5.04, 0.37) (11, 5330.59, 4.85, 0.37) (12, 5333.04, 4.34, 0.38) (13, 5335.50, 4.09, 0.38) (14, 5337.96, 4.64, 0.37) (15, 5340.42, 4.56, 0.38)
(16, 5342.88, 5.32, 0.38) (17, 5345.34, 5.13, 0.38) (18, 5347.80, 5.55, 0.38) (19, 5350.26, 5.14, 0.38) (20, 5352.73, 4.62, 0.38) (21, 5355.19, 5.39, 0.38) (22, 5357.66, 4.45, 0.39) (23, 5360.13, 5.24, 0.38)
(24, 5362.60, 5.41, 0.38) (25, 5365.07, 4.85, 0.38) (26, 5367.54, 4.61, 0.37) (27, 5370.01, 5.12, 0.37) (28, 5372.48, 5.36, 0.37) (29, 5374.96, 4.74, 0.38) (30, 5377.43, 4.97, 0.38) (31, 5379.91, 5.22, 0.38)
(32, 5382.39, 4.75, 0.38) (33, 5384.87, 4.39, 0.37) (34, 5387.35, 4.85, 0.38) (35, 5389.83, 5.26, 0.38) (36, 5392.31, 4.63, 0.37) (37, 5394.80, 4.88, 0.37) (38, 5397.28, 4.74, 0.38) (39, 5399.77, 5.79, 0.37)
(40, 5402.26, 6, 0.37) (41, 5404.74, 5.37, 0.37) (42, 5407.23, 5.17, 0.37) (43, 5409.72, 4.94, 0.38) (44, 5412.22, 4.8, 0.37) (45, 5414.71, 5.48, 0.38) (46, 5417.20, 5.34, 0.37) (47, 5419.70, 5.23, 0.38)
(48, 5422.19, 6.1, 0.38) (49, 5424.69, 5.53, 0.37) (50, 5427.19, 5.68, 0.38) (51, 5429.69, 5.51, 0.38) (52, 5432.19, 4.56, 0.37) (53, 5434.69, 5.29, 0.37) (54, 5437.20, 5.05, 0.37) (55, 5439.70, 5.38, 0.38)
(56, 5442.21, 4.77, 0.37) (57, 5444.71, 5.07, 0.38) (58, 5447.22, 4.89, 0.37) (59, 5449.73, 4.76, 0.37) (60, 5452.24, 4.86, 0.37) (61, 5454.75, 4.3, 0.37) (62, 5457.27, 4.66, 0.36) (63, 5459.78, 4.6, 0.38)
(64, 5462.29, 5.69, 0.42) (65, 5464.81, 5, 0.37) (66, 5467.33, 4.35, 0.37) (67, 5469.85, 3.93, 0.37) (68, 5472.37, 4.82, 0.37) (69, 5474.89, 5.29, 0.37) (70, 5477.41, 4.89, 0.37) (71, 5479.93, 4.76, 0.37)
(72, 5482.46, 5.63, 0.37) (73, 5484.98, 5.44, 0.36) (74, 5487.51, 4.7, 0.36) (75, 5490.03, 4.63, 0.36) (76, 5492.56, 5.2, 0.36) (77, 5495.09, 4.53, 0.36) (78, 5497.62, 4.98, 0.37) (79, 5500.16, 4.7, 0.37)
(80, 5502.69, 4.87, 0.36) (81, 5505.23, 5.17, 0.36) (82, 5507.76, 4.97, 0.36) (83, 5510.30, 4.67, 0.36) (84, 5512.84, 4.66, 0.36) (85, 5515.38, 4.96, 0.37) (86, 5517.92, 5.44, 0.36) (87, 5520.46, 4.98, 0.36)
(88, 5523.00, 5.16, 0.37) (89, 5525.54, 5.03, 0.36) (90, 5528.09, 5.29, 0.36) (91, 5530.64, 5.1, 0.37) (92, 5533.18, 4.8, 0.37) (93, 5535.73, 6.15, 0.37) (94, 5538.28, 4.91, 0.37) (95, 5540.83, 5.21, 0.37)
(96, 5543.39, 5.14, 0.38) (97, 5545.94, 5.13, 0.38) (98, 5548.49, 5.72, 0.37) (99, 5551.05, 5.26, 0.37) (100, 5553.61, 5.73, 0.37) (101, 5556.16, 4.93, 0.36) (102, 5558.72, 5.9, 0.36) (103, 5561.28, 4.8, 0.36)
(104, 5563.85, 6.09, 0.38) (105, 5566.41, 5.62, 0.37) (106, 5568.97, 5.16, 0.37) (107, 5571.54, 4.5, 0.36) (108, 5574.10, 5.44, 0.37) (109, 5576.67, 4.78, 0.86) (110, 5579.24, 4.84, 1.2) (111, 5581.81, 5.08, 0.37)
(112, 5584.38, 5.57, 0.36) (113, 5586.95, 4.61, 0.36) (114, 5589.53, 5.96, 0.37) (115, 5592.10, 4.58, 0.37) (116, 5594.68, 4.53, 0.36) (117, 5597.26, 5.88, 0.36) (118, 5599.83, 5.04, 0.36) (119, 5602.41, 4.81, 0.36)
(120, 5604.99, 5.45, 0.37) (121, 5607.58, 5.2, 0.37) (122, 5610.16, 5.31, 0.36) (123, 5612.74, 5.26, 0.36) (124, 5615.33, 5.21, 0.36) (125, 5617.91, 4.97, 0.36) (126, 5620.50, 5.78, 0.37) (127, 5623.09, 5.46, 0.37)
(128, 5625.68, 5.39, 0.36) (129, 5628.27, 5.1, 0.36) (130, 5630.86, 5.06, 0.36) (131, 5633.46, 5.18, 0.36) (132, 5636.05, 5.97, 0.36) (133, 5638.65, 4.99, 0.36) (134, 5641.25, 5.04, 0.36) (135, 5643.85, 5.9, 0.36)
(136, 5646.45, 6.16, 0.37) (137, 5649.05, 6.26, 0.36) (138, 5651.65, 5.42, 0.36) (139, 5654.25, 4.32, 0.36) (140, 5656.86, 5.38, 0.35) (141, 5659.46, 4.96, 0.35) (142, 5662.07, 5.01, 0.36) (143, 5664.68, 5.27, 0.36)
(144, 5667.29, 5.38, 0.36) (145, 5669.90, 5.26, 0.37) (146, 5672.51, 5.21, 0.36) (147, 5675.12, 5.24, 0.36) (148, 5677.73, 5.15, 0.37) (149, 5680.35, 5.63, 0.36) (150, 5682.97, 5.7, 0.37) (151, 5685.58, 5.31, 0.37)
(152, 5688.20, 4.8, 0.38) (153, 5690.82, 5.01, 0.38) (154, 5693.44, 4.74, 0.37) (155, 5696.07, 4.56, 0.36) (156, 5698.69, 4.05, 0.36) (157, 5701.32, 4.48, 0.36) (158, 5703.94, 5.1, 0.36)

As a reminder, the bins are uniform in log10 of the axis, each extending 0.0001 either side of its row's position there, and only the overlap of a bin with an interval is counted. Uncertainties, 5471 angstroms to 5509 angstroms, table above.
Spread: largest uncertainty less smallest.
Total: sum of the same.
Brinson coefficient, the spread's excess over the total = -5.46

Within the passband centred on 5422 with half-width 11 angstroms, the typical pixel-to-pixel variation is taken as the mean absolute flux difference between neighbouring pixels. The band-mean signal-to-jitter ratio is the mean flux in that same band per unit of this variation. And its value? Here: 11.8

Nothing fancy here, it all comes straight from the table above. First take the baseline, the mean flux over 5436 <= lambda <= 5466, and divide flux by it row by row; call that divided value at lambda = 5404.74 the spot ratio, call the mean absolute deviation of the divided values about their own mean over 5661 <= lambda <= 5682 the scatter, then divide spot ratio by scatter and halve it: 23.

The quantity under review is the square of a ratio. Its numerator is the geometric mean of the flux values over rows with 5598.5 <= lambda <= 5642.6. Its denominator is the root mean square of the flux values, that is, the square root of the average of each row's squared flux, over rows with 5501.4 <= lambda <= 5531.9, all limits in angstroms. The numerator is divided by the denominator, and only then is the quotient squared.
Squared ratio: 1.09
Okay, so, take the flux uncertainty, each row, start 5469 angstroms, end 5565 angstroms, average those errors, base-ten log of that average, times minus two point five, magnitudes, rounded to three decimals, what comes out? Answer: 1.090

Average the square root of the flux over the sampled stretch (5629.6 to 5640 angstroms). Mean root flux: 2.30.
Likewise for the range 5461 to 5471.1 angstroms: 2.17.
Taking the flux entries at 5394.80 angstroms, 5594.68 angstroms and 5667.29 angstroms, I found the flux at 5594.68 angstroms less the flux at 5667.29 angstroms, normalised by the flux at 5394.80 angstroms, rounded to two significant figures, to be -0.17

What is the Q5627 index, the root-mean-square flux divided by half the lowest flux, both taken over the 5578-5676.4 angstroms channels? 2.45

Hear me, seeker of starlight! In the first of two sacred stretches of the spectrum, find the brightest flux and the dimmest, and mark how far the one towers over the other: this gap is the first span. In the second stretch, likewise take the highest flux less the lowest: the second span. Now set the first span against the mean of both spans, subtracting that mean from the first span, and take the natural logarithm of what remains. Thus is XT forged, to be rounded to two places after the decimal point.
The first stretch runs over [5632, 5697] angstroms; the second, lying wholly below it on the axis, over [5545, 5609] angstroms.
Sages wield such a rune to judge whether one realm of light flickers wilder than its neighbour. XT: -1.74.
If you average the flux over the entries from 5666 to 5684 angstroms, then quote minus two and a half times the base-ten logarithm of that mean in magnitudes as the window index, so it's -1.82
